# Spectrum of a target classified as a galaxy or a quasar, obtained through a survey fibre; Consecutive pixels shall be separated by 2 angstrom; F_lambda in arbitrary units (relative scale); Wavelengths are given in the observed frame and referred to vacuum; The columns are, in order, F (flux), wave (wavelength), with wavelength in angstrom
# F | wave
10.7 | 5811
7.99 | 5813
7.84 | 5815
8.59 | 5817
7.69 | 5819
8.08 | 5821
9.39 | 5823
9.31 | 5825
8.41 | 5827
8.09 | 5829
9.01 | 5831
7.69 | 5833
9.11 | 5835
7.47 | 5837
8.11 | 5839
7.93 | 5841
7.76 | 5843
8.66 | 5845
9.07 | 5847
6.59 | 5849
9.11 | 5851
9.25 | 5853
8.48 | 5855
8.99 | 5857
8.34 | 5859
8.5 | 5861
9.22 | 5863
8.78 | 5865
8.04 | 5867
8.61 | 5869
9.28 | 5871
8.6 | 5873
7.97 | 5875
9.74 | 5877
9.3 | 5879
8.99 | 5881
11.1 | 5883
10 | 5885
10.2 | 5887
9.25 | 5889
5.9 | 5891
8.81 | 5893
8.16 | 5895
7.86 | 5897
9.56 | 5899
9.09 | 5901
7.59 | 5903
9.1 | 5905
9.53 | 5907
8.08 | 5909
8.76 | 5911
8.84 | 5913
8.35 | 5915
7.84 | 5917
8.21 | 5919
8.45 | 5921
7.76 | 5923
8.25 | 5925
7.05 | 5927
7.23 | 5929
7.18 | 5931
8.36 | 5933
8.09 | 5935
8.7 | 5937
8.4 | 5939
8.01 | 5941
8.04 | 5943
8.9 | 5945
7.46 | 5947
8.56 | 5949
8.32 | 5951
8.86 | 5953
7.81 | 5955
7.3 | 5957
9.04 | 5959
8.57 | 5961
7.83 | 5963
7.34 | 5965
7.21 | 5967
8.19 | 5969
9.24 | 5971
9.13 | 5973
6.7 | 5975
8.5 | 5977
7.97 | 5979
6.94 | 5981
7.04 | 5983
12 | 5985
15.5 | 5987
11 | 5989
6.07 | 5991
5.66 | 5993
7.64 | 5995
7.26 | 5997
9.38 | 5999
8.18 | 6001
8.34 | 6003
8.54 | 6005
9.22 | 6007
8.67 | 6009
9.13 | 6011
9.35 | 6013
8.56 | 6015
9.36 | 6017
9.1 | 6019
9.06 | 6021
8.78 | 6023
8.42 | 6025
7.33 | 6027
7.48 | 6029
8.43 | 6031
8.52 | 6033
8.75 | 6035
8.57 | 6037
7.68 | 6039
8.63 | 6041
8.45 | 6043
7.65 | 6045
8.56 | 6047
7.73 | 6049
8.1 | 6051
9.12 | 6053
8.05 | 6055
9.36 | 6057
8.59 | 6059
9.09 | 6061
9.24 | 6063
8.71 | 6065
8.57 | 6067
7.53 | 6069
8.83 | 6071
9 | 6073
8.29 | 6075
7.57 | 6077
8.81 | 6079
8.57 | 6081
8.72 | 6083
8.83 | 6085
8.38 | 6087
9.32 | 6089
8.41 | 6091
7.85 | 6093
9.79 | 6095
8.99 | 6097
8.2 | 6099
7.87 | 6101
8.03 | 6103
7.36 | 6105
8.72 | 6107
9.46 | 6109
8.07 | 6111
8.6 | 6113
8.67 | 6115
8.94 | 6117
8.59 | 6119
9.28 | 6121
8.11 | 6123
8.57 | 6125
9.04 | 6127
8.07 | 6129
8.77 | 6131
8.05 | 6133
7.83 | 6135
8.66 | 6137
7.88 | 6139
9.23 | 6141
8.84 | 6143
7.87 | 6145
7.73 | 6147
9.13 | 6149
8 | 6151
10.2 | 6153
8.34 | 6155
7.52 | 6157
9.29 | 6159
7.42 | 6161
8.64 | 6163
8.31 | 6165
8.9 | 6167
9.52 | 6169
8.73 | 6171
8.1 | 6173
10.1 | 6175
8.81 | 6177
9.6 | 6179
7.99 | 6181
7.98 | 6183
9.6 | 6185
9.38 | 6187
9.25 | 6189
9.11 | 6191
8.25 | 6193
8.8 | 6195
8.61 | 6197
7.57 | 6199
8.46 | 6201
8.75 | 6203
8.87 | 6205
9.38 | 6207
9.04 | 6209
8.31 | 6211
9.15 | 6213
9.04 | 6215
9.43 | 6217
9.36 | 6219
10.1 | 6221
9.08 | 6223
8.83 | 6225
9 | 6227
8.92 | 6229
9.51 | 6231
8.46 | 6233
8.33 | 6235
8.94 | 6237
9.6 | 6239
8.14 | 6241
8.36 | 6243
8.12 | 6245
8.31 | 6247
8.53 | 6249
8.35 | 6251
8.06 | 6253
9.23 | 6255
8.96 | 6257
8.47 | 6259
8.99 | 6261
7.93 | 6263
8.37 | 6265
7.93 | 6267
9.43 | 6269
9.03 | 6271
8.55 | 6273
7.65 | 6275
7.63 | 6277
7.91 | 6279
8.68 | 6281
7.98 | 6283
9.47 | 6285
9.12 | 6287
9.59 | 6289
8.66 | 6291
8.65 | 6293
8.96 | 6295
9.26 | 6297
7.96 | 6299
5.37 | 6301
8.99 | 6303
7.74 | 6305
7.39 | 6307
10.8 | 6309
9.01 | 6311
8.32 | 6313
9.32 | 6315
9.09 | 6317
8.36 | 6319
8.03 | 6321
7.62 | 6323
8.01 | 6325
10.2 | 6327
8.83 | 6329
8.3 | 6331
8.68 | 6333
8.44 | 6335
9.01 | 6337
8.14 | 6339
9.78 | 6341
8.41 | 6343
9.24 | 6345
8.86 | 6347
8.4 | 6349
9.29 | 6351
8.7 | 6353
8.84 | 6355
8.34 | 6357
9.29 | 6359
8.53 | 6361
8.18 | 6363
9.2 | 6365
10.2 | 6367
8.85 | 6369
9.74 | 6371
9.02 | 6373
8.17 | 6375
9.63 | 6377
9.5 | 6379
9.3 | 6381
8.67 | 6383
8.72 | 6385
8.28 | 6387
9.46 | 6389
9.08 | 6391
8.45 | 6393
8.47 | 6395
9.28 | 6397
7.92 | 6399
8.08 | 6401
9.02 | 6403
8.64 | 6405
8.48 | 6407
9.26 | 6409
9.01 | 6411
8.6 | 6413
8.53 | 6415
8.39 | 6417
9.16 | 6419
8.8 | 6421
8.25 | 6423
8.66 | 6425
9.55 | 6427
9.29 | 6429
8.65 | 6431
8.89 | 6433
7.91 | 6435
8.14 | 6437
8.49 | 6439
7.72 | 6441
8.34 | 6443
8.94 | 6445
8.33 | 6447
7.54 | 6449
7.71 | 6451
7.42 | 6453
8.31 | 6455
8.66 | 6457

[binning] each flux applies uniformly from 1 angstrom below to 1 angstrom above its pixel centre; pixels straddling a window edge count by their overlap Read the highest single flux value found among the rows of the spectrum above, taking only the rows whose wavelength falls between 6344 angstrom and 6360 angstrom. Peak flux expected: 9.29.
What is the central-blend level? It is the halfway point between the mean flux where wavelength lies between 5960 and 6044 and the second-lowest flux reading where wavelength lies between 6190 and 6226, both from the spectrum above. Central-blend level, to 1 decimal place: 8.4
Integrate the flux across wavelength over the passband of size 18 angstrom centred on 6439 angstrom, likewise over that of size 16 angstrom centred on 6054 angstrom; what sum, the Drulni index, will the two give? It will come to 288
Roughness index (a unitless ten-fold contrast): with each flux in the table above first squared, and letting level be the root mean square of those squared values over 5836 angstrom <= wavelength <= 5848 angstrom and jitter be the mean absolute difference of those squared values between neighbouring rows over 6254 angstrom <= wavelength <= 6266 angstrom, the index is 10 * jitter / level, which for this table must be 1.41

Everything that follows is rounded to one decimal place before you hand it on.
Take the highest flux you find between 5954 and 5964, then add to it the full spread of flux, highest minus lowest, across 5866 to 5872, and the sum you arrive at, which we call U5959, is 10.3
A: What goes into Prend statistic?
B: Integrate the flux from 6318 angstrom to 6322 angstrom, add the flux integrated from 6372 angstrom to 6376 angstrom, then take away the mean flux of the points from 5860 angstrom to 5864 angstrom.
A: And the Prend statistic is 58.3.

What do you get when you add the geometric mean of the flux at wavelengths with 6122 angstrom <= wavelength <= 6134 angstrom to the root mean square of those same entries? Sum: 16.9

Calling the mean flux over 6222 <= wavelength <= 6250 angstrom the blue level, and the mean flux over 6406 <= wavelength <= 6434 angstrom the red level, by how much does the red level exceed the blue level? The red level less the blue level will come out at 0.10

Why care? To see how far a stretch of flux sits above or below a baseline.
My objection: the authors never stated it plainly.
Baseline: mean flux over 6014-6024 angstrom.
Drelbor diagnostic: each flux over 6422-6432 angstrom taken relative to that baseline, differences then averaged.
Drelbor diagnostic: -0.1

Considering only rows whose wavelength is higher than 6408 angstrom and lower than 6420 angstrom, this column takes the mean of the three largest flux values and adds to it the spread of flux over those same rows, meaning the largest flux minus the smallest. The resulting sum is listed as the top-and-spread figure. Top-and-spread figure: 10.0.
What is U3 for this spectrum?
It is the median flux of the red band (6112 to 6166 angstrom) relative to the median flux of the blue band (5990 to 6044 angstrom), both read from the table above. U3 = 1.01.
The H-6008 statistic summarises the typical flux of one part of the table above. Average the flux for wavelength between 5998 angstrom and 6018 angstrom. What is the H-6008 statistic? 8.87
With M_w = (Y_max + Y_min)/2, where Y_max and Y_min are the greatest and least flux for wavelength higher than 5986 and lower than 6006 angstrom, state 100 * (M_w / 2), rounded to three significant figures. 529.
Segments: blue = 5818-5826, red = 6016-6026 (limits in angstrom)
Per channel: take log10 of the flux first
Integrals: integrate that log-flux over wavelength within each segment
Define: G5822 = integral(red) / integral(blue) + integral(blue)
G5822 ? 8.7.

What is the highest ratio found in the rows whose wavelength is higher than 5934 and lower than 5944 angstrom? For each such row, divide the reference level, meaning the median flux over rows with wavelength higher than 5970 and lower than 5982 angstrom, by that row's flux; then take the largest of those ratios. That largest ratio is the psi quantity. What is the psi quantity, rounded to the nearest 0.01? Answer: 1.03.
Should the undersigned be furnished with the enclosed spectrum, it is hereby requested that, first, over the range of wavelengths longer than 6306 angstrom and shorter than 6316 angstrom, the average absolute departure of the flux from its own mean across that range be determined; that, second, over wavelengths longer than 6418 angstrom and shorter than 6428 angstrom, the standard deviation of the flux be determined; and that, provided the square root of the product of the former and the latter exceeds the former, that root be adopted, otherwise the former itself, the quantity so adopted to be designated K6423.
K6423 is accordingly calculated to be 0.89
